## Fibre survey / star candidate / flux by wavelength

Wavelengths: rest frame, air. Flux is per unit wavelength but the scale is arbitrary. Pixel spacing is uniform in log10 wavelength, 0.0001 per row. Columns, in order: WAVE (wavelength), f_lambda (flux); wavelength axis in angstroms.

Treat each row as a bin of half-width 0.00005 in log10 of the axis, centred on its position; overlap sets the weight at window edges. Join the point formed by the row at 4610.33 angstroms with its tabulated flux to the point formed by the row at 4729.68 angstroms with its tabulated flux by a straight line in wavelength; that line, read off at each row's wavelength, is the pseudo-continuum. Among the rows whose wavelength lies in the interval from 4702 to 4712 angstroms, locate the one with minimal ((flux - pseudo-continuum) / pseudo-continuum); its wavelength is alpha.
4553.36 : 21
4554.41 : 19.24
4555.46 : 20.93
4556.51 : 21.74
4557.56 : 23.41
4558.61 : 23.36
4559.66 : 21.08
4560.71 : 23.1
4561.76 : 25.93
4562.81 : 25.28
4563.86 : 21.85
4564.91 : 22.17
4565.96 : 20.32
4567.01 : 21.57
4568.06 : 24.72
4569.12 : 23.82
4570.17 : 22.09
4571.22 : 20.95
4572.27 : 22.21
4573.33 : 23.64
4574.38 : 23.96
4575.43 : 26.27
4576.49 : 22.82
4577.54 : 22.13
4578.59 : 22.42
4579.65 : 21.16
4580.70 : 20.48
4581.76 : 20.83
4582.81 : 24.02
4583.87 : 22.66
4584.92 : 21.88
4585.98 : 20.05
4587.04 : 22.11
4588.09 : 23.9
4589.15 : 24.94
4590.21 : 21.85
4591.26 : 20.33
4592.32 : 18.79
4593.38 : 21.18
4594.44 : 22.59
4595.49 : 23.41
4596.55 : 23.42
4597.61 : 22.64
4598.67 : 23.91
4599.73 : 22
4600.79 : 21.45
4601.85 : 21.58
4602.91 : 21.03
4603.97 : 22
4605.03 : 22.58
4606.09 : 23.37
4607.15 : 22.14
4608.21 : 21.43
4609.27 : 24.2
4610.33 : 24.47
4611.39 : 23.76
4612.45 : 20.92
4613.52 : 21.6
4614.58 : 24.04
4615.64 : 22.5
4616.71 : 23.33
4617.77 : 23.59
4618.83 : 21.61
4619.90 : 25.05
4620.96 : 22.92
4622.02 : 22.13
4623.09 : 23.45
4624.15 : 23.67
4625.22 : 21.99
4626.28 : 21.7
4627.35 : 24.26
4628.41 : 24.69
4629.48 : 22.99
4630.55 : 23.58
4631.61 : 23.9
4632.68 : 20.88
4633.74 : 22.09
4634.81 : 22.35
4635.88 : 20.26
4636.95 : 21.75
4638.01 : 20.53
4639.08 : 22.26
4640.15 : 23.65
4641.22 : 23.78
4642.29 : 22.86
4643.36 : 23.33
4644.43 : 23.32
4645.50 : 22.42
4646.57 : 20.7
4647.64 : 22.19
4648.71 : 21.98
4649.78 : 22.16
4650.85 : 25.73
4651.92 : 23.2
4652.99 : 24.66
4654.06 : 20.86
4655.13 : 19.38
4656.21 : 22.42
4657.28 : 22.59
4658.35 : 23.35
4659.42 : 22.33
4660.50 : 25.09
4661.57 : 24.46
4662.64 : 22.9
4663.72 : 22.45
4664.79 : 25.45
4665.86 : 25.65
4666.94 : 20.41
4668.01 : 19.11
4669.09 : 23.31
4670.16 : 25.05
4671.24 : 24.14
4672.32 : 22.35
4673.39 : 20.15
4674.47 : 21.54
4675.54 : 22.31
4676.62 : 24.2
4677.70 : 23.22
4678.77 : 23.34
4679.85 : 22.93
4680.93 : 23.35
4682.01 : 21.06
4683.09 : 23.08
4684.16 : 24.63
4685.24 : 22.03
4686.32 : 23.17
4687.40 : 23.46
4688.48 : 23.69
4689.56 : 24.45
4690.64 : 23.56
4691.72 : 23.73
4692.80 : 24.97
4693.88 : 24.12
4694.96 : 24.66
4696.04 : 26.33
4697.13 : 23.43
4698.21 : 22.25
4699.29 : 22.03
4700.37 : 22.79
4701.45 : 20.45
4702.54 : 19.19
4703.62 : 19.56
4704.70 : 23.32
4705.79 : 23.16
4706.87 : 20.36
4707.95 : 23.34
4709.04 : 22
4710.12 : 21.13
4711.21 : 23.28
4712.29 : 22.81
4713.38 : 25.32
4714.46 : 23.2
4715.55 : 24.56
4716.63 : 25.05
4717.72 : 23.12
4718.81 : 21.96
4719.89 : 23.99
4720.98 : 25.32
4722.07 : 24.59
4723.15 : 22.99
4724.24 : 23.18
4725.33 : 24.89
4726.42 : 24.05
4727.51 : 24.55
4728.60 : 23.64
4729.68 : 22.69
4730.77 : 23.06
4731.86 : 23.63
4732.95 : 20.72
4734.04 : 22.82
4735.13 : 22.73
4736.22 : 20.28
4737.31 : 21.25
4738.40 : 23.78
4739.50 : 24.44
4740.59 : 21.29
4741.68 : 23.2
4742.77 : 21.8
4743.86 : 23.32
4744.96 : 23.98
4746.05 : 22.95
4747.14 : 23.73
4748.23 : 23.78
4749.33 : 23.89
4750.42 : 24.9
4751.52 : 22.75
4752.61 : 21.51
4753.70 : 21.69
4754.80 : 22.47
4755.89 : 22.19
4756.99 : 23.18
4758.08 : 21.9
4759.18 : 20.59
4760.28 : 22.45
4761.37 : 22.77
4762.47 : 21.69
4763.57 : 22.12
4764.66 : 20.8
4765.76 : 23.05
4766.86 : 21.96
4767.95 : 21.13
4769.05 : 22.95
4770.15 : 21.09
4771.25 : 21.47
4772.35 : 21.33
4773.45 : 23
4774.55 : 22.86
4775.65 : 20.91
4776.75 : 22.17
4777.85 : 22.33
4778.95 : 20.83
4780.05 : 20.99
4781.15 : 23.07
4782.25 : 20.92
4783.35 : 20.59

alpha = 4702.54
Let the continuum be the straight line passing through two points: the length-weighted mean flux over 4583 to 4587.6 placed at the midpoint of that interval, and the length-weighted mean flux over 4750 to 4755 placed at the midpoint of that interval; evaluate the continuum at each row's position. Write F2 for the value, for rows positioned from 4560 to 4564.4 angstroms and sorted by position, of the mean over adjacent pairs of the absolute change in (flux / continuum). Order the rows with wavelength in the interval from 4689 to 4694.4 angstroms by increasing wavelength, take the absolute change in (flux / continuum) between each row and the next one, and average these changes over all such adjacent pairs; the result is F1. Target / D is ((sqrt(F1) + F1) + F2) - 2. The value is -1.67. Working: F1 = 0.035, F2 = 0.106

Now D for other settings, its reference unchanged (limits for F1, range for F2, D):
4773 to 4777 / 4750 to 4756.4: -1.69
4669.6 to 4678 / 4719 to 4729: -1.64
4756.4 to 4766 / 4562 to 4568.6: -1.62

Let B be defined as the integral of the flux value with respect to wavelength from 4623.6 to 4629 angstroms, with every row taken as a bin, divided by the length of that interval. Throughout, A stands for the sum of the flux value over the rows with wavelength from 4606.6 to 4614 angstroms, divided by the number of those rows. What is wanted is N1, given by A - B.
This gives -0.6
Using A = 22.6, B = 23.3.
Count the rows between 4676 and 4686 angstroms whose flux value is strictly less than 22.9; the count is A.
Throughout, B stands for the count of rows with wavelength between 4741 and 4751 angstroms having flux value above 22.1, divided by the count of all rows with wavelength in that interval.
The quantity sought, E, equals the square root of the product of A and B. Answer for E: 1.3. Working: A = 2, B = 0.89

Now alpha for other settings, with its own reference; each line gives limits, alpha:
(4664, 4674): 4668.01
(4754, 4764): 4759.18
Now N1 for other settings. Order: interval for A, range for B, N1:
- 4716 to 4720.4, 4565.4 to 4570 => 1.0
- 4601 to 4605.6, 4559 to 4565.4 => -1.5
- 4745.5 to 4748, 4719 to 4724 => -0.7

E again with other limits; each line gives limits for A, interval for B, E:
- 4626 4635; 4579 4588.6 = 1.3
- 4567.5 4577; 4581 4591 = 1.5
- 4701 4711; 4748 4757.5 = 2.2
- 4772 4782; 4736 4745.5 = 2.0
